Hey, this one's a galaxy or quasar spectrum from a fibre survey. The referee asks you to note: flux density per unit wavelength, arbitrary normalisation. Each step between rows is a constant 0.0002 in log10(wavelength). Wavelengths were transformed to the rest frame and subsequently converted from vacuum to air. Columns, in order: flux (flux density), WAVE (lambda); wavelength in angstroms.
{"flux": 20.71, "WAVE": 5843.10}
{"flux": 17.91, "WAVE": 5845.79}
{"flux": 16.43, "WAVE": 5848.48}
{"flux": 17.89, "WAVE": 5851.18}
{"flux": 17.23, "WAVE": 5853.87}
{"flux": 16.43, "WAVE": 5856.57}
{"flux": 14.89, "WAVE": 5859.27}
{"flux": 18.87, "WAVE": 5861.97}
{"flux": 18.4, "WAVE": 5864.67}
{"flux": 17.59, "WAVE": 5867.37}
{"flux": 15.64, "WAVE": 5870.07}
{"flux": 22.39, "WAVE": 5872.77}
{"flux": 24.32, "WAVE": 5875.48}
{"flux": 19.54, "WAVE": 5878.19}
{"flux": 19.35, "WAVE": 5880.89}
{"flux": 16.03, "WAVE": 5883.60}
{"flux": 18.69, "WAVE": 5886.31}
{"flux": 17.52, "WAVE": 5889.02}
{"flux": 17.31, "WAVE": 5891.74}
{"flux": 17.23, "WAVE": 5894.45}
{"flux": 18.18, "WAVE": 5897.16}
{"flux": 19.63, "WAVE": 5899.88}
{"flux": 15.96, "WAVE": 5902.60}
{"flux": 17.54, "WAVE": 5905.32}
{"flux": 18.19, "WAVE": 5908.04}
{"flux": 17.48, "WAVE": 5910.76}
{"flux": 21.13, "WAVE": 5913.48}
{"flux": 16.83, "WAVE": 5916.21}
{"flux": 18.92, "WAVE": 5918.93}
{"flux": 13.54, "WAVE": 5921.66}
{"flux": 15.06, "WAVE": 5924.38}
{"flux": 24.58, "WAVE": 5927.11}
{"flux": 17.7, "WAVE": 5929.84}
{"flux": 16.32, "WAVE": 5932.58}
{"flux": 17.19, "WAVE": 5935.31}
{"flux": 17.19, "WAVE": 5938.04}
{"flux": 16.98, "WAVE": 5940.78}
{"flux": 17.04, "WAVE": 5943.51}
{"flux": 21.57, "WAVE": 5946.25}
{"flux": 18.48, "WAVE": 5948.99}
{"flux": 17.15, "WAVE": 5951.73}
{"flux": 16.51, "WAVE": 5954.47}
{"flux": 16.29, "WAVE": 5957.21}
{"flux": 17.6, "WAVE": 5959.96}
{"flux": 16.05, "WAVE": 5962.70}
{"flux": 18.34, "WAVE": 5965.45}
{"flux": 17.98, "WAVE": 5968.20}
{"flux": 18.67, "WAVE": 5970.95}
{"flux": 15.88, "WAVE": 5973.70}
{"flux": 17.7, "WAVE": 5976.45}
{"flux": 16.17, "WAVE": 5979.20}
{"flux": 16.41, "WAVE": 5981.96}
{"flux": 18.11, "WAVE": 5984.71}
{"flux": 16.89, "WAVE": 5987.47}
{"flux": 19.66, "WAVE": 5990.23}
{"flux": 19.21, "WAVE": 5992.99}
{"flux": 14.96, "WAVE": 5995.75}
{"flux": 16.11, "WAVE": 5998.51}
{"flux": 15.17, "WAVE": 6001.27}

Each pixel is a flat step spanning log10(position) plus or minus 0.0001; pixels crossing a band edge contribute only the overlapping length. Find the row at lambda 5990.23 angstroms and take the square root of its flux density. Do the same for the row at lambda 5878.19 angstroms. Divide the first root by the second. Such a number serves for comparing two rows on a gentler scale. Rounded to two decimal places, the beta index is 1.00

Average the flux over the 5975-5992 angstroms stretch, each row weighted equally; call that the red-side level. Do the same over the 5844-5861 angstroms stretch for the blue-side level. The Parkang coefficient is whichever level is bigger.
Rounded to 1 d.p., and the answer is 17.5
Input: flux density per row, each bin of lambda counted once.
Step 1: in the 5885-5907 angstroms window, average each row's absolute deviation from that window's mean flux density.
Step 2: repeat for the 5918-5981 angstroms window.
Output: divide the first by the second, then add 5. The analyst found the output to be 5.6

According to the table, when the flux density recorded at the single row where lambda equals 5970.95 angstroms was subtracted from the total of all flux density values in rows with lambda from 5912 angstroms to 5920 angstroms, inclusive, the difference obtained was 38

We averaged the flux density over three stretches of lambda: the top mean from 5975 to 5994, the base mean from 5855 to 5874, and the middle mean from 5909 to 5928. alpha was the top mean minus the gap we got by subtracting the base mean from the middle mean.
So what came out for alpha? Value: 17.3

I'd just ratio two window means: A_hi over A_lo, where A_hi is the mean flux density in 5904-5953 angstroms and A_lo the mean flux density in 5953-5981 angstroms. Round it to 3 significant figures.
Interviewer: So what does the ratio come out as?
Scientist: 1.05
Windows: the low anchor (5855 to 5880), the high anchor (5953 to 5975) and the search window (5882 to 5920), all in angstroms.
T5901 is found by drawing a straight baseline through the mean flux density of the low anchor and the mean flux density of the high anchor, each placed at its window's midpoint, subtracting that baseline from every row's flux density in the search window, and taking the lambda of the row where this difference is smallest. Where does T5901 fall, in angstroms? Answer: 5883.60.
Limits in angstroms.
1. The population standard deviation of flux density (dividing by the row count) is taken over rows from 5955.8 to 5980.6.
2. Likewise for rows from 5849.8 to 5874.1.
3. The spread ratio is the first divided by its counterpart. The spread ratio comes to 0.5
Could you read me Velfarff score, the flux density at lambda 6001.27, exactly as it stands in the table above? 15.17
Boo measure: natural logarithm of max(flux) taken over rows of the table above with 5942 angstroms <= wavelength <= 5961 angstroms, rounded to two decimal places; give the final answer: 3.07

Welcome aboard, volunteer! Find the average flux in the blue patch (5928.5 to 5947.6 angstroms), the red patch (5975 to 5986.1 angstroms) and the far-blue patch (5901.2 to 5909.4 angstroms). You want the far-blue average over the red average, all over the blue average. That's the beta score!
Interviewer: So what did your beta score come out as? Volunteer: 0.057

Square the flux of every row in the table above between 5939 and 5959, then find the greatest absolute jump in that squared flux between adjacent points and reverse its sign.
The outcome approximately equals -175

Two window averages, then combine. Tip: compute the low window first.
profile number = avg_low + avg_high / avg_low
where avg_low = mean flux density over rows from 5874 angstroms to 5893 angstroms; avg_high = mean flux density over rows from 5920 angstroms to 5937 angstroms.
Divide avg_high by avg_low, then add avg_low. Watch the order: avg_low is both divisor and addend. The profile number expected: 19.9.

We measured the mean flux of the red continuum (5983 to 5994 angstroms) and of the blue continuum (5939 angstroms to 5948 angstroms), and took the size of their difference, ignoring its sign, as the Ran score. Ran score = 0.1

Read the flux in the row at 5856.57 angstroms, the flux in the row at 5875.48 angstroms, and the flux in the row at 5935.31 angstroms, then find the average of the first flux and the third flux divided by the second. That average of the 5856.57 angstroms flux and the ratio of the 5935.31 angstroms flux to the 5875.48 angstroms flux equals 8.6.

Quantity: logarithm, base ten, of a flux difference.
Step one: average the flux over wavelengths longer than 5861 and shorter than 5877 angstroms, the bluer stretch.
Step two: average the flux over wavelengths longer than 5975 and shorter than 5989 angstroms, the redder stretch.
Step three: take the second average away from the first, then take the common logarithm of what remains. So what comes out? 0.39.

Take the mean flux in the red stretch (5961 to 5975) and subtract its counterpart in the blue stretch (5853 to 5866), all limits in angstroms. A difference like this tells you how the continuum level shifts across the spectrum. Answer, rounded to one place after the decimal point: 0.2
